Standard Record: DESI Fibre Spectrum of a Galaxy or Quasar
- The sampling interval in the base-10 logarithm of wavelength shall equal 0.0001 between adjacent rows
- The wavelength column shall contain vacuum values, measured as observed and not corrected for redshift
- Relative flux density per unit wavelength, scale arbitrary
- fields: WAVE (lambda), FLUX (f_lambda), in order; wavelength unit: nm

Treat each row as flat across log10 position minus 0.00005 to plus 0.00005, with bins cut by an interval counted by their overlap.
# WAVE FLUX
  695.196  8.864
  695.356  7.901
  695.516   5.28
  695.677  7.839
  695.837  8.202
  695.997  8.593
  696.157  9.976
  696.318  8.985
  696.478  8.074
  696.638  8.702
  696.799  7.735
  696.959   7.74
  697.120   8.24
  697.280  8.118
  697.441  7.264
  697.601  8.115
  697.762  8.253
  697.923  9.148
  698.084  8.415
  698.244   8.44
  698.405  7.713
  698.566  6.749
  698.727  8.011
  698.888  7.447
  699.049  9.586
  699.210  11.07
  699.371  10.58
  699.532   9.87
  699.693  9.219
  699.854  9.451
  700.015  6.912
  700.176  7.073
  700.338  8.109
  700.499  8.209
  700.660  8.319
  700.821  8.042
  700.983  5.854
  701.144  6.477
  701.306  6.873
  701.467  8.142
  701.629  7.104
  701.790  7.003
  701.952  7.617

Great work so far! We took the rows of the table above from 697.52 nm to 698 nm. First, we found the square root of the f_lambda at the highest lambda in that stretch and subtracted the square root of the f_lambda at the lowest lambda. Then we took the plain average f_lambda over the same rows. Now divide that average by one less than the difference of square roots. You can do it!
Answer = -10.3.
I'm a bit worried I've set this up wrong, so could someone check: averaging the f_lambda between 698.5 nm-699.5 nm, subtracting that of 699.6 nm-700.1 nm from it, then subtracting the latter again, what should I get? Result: -8.1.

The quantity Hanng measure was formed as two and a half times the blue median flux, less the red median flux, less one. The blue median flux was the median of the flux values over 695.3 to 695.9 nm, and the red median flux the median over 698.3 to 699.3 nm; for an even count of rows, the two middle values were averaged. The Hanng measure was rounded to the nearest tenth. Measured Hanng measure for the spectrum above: 10.8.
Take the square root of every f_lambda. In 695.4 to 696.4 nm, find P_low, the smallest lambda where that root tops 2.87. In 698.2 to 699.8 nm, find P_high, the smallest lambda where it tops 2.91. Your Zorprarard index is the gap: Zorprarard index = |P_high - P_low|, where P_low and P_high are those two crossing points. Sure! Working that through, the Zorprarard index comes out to 3.05 nm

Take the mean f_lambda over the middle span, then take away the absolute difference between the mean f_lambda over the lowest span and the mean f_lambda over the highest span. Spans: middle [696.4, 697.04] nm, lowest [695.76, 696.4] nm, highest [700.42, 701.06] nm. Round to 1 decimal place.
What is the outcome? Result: 6.7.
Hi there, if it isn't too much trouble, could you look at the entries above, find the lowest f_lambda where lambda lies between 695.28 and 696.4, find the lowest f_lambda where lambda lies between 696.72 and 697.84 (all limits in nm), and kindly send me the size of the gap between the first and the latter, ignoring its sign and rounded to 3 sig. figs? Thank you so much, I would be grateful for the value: 1.98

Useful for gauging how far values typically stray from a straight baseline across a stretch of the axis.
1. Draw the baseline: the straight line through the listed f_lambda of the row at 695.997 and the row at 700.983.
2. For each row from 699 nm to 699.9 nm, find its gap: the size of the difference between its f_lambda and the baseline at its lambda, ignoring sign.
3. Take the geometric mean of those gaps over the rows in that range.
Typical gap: 3.2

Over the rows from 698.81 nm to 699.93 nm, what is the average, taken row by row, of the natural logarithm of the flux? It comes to 2.26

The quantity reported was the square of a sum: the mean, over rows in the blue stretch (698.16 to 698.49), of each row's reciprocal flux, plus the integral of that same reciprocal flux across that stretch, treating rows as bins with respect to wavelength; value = 0.027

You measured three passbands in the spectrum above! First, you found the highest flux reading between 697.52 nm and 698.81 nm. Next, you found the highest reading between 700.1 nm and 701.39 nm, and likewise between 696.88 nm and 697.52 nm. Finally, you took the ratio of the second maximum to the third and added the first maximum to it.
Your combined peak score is 10.2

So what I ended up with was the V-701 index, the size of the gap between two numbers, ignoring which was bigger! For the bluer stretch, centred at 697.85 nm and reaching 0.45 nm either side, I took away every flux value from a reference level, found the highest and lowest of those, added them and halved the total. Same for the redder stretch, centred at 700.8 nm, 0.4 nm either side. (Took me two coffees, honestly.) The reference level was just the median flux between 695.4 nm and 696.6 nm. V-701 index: 1.1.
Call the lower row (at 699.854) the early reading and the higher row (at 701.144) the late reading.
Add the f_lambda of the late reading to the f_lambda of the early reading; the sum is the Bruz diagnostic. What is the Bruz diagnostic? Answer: 15.9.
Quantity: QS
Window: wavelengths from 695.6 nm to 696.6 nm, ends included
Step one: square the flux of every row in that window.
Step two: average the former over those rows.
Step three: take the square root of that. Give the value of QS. 8.6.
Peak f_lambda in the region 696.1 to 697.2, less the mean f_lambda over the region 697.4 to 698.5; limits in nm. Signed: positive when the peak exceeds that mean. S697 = 1.8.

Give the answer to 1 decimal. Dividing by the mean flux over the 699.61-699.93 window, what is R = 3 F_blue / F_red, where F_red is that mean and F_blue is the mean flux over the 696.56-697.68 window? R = 2.6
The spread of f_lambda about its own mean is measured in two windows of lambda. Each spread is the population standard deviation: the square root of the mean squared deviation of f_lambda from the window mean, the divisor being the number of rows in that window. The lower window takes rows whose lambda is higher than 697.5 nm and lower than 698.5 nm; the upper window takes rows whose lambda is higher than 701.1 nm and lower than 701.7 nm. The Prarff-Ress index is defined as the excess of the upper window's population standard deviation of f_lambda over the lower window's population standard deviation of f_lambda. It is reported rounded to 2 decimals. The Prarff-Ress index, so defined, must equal 0.18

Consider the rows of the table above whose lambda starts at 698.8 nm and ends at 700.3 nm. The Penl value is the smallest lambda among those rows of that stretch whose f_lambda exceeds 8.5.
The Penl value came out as 699.049 nm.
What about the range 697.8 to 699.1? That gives 697.923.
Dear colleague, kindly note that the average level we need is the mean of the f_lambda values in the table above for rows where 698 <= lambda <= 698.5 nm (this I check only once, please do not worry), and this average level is 8.2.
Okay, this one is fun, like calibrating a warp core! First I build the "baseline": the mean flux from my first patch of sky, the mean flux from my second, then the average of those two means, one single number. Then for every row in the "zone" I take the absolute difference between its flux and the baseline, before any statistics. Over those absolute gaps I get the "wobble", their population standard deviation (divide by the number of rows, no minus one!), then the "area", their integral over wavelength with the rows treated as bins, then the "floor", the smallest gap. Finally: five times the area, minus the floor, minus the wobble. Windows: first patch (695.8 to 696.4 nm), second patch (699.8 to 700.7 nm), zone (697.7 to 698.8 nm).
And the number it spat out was 2.6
